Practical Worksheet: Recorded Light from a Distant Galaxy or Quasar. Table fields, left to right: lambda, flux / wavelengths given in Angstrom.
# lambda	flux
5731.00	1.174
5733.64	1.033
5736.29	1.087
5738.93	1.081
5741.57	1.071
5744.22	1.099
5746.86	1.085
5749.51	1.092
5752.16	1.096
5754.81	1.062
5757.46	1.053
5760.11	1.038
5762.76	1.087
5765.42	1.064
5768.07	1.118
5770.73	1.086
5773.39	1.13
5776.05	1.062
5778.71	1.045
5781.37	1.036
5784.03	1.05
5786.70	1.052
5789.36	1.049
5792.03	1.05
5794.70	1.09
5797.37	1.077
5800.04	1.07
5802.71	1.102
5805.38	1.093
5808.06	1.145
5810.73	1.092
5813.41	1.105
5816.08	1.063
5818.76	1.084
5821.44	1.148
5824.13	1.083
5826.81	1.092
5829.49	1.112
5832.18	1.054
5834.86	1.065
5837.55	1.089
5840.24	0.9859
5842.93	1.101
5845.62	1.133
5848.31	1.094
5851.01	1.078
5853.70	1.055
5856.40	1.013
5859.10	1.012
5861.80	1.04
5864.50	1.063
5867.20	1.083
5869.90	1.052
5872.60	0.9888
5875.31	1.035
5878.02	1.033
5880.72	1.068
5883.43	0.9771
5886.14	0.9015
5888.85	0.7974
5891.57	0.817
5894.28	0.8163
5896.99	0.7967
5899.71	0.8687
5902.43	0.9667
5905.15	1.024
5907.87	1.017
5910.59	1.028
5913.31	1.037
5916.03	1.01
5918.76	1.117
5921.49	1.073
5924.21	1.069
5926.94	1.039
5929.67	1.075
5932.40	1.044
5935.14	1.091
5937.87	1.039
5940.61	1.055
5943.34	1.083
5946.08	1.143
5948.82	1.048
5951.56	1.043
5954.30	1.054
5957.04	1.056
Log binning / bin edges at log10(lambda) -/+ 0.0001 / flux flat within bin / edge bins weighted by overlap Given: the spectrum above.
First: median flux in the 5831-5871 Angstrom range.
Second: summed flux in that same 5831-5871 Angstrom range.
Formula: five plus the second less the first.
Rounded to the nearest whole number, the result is 20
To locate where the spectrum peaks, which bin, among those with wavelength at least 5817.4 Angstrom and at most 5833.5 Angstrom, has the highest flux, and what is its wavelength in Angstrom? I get 5821.44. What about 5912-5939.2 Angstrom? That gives 5918.76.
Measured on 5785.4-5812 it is 5808.06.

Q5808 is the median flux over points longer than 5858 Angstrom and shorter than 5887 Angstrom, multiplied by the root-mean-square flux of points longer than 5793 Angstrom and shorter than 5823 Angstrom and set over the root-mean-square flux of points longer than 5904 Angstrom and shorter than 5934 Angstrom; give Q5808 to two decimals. 1.08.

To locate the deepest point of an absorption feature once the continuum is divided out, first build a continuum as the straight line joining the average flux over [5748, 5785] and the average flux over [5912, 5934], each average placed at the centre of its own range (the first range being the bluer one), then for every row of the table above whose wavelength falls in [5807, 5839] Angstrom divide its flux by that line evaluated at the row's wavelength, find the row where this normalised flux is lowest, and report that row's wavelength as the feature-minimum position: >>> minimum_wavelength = 5832.18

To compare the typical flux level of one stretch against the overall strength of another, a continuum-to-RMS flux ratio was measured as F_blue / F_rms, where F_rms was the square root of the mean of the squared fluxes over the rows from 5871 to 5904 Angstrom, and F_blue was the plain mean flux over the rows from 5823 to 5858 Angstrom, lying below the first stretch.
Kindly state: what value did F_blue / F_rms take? 1.16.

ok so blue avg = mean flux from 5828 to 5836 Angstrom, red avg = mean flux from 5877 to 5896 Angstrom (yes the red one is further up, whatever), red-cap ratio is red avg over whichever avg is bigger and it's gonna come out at 0.85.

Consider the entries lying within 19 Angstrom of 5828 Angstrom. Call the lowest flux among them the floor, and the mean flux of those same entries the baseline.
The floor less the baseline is -0.10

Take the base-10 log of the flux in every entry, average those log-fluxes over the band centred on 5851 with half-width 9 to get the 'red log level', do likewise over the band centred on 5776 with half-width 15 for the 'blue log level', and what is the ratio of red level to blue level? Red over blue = 1.0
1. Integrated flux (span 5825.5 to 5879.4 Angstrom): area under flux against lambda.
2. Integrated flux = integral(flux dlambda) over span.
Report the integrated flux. 57.1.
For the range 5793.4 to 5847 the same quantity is 58.4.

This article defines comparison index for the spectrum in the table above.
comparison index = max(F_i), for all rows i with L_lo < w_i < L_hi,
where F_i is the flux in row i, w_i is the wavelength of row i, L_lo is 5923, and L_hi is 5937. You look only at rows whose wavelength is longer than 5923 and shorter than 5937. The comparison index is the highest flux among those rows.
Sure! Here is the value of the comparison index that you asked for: 1.091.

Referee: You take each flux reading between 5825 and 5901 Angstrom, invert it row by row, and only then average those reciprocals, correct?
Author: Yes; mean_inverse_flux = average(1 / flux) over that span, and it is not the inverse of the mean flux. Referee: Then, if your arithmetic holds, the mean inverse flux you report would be 1.003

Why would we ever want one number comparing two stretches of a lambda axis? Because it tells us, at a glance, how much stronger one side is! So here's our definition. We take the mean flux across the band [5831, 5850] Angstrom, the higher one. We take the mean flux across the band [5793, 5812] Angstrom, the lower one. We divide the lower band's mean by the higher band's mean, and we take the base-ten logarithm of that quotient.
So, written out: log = 0.01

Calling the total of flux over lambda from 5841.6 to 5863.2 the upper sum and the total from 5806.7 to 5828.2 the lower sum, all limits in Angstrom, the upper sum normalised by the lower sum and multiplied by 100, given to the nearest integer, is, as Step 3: 97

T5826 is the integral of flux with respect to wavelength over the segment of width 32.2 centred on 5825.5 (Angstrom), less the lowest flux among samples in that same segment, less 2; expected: 31.8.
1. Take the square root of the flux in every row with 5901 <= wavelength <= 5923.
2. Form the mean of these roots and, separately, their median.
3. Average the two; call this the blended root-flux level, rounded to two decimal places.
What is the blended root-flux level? 1.01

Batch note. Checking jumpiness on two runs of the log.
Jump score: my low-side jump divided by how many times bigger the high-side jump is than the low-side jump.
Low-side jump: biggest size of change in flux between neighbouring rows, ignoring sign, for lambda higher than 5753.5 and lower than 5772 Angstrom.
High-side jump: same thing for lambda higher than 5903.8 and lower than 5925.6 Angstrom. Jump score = 0.027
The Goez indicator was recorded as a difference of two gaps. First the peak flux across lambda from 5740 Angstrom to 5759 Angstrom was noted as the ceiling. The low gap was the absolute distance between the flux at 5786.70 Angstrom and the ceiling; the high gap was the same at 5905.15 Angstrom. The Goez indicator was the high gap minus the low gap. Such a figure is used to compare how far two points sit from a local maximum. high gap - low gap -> 0.028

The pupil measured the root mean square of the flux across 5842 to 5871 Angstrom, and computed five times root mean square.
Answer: 5.33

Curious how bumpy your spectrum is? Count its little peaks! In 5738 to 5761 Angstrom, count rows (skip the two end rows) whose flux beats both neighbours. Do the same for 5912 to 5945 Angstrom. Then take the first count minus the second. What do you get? -1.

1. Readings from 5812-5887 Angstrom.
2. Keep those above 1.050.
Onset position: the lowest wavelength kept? 5813.41 Angstrom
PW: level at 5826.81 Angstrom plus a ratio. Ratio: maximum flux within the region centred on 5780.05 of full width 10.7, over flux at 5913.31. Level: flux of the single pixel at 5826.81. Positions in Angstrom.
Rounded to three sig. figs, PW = 2.12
